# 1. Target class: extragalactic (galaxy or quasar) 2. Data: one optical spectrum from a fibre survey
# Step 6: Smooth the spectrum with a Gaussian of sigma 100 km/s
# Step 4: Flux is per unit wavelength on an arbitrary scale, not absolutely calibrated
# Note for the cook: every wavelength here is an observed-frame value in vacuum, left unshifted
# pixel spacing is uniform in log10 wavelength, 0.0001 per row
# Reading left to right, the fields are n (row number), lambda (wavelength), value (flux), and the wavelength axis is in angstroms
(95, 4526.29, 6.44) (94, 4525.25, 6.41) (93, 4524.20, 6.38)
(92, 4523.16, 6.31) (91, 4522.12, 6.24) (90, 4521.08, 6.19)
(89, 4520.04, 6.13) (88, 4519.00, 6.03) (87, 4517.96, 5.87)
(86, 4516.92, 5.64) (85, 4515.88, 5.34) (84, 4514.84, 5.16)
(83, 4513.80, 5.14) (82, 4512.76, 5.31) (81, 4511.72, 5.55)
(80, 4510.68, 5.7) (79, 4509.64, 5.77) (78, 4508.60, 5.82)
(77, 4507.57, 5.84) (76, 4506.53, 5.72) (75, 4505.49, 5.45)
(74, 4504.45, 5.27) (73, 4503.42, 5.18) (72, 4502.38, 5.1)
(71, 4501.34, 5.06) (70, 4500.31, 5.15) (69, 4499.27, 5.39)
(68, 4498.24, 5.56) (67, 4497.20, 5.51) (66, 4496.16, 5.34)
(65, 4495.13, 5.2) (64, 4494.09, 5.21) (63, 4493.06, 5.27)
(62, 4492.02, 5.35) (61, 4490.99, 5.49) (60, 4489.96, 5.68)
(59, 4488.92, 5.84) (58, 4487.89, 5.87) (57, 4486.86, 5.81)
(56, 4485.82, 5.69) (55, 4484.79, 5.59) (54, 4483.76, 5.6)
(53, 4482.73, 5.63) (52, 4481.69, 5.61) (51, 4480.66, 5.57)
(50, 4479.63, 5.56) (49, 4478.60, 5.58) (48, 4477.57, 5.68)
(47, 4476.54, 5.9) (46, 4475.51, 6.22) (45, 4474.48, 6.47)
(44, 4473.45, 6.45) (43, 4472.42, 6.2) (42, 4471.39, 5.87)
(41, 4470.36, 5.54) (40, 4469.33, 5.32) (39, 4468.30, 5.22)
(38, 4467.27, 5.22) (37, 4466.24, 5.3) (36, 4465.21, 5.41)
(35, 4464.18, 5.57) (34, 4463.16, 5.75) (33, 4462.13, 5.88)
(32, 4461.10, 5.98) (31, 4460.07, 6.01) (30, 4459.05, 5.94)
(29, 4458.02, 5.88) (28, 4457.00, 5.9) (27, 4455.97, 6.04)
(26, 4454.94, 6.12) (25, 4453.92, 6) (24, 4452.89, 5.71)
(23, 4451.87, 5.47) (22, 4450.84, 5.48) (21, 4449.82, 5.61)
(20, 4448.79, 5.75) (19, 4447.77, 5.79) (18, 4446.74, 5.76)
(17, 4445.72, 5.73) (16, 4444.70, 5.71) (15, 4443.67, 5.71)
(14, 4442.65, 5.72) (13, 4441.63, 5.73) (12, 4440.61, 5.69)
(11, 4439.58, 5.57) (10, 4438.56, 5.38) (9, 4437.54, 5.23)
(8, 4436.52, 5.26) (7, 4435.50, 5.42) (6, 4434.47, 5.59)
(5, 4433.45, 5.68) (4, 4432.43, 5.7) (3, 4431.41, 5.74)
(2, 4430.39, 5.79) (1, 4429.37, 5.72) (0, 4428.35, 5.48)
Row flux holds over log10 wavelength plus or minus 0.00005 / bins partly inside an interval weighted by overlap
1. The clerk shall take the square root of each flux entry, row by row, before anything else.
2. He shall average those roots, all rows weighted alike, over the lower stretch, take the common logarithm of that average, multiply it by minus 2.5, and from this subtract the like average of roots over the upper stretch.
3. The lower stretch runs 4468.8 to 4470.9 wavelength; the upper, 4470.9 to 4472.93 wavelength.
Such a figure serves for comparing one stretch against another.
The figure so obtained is -3.37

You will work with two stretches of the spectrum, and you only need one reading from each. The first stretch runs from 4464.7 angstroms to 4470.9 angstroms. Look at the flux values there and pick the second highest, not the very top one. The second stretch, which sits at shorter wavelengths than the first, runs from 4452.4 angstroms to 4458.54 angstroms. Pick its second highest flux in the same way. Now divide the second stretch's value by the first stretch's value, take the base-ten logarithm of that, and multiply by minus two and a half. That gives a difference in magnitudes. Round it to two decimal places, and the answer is -0.12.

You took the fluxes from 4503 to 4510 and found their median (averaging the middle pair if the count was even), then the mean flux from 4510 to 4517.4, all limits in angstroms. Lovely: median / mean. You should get 1.06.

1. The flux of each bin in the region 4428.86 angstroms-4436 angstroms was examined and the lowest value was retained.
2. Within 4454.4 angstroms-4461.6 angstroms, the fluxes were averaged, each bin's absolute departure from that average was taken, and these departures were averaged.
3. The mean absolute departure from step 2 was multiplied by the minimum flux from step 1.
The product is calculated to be 0.3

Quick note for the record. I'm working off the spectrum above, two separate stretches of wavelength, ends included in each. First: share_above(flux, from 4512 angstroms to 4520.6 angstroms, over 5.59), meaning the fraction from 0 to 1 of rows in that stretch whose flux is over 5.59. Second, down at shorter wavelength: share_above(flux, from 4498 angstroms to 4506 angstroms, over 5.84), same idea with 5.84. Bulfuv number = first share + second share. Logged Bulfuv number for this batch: 0.50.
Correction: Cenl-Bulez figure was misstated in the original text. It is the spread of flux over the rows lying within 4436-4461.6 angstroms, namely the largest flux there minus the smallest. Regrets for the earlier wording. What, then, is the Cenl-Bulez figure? 0.89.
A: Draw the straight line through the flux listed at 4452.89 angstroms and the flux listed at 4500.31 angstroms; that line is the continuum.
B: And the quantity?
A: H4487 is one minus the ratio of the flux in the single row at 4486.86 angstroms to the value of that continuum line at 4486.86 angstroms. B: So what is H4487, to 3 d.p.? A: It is -0.094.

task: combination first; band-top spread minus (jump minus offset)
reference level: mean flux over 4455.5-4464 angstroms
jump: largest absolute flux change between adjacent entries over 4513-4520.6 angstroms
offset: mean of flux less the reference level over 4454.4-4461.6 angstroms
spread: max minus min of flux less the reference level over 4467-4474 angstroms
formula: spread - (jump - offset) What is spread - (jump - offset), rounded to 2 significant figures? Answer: 1.0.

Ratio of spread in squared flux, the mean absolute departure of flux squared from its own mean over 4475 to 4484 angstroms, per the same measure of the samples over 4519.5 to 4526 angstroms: 1.6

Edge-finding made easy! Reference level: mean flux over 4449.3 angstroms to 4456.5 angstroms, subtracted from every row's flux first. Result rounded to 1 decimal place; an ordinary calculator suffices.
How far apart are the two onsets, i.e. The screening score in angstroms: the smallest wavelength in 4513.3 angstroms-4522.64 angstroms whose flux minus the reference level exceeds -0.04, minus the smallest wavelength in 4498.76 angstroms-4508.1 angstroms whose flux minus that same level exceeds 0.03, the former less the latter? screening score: 10.4 angstroms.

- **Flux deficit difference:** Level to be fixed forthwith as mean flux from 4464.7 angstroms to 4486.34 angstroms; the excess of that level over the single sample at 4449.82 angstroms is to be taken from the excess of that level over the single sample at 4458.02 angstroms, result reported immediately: -0.27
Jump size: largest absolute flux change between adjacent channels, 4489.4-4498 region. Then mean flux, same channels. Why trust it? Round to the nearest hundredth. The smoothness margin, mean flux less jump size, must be 5.19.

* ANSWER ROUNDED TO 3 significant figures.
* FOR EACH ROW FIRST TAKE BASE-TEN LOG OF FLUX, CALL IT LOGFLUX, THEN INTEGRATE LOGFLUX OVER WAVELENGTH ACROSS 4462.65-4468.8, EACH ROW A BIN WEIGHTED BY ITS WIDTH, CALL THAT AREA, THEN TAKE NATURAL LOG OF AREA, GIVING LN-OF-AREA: 1.51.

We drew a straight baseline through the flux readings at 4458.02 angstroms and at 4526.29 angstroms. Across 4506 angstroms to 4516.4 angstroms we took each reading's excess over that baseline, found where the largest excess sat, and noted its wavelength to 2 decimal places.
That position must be 4507.57 angstroms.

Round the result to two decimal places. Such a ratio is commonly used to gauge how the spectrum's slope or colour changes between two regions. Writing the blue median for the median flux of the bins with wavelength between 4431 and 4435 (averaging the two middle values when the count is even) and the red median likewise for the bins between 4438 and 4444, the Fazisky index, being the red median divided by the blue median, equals 1.00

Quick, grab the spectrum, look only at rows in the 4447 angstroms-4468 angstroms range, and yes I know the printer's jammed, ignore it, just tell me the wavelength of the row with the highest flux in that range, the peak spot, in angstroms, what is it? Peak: 4454.94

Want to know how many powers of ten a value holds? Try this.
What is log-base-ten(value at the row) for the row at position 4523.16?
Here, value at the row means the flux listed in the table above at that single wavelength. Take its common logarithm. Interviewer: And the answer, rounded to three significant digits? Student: 0.800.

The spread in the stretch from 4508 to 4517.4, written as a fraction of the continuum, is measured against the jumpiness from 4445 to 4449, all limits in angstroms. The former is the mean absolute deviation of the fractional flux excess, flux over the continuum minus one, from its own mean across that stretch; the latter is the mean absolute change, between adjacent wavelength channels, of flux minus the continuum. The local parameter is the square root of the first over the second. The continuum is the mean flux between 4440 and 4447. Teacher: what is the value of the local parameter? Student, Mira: 1.1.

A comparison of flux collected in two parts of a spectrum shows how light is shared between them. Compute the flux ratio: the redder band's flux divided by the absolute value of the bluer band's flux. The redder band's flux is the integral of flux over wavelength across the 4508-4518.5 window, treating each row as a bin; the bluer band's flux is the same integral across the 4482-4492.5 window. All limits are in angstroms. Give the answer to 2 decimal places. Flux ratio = 0.98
